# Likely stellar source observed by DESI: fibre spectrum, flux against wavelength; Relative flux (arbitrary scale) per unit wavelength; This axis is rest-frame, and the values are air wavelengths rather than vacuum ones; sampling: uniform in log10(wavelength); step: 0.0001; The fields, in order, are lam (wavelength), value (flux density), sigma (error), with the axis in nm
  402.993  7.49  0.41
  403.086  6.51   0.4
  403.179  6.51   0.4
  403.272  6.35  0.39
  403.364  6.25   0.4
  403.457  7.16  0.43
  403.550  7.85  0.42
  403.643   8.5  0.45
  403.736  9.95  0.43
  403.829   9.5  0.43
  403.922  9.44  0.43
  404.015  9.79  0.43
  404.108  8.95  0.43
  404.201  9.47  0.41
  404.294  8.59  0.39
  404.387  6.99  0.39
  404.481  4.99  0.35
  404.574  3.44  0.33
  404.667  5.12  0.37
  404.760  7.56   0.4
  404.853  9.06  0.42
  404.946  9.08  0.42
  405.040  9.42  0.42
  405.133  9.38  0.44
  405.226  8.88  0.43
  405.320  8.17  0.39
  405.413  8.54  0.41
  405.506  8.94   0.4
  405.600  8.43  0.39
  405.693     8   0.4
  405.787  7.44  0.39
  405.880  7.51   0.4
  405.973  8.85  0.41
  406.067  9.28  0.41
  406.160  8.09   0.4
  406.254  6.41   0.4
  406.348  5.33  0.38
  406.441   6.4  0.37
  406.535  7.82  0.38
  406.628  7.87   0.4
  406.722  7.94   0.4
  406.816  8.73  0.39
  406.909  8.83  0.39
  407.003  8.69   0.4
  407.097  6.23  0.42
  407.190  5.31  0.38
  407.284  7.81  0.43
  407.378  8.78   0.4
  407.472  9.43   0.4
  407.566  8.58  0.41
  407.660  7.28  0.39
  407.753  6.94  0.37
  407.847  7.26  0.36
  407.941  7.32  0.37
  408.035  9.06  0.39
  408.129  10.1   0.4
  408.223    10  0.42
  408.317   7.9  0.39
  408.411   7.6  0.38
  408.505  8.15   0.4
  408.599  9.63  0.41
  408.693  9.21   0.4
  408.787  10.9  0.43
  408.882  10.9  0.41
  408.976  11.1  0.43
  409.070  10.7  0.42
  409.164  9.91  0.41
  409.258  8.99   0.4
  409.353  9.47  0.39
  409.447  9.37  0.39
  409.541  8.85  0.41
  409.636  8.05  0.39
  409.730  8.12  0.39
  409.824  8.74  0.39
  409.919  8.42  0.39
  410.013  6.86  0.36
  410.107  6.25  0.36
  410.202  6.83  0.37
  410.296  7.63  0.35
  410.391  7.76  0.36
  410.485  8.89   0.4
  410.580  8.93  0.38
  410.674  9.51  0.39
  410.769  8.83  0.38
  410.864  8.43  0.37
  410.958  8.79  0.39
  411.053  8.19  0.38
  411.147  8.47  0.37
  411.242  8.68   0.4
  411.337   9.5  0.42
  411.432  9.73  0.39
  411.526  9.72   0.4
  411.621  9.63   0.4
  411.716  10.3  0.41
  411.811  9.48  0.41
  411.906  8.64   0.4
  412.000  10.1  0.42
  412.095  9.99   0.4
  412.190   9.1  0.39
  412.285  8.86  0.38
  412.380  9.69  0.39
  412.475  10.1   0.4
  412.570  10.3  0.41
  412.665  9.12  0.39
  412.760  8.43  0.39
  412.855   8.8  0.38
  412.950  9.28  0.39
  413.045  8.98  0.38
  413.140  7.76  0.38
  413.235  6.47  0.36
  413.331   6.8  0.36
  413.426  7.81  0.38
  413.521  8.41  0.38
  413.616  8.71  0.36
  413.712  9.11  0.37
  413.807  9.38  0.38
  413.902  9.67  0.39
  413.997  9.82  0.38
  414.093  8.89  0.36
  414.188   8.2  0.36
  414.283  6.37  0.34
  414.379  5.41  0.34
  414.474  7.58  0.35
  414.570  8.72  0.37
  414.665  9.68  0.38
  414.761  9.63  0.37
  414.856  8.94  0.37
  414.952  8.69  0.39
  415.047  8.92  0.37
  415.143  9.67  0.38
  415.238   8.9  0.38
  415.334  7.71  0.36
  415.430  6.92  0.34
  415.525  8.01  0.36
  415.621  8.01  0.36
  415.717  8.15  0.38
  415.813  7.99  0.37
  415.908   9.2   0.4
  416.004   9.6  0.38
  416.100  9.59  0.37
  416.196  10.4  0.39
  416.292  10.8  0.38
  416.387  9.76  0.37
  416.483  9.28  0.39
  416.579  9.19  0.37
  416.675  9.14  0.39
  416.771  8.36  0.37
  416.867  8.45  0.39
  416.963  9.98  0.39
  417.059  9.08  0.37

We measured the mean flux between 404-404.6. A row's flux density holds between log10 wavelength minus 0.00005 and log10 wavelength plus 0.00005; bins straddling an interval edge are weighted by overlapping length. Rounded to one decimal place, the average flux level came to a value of 7.5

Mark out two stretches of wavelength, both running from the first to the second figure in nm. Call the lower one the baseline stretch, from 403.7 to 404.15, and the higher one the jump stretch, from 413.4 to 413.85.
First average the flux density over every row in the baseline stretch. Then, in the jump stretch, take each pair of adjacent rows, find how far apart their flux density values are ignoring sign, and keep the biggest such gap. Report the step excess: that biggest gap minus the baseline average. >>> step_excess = -8.9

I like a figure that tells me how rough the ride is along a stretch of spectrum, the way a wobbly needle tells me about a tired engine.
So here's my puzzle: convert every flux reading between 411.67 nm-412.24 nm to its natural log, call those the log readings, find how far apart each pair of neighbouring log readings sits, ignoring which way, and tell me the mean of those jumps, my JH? 0.087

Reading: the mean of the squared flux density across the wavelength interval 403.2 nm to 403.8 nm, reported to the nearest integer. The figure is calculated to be 61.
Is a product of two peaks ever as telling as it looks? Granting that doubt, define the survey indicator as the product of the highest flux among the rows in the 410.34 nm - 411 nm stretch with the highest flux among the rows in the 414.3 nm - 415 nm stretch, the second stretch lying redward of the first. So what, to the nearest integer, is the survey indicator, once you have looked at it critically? 92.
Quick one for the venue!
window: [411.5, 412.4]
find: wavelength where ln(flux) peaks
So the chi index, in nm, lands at 411.716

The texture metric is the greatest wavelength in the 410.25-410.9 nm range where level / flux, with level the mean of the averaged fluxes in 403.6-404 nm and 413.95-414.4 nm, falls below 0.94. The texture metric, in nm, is 410.674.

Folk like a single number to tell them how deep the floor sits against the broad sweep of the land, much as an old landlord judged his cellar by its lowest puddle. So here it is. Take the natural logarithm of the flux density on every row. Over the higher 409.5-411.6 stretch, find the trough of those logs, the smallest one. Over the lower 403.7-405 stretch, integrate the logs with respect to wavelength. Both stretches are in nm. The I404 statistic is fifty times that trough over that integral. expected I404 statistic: 35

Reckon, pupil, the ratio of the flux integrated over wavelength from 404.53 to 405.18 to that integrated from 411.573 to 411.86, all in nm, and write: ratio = 1.8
